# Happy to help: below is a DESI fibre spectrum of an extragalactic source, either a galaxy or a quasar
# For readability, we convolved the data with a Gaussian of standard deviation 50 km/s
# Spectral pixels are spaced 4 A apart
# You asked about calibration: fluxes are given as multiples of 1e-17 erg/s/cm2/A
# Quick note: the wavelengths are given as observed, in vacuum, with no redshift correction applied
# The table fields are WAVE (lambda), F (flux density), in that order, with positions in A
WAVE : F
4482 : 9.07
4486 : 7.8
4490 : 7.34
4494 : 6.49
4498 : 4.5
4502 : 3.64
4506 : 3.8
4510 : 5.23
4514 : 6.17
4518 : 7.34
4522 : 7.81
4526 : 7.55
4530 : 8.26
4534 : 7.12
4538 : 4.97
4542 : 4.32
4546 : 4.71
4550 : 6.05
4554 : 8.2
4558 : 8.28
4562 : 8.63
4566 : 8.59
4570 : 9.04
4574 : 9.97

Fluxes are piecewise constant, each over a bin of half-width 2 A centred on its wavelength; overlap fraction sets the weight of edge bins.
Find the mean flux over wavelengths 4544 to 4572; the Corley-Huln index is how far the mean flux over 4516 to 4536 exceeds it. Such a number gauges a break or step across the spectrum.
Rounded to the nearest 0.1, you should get 0.0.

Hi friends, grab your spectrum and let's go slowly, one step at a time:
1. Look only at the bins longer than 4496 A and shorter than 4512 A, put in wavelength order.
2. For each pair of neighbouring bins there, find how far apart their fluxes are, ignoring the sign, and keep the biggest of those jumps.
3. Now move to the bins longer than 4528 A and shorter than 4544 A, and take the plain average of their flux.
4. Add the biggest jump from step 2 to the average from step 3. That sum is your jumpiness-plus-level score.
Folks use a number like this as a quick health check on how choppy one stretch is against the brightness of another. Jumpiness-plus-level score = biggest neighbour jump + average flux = 7.6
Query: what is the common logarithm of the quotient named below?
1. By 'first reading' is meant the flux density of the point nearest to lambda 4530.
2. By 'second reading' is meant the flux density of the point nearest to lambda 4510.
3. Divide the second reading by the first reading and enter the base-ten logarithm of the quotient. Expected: -0.198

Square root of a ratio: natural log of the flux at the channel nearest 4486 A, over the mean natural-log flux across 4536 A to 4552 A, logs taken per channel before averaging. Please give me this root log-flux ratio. 1.13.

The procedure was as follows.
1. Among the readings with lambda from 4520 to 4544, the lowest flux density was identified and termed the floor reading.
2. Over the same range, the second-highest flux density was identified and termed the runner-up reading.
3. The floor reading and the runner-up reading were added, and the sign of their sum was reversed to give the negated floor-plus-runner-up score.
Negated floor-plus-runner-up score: -12.1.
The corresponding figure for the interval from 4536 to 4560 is -12.5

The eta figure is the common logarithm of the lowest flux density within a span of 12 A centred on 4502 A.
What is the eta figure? 0.56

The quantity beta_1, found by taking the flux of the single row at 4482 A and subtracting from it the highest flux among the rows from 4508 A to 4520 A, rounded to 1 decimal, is 1.7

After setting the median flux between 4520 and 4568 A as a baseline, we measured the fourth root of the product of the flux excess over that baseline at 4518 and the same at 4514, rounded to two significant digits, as 0.85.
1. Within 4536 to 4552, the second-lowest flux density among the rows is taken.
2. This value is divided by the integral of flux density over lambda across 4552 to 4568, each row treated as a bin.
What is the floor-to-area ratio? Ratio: 0.035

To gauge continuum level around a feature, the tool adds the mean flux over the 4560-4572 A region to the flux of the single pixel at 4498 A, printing 13.3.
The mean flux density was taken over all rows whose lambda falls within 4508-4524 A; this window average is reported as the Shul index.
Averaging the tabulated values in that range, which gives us 6.6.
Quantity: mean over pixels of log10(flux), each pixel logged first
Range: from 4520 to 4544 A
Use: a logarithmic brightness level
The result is 0.81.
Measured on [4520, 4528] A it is 0.89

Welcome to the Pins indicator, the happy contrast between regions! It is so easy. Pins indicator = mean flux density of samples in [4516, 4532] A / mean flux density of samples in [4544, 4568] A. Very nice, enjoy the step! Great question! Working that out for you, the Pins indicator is 1.0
